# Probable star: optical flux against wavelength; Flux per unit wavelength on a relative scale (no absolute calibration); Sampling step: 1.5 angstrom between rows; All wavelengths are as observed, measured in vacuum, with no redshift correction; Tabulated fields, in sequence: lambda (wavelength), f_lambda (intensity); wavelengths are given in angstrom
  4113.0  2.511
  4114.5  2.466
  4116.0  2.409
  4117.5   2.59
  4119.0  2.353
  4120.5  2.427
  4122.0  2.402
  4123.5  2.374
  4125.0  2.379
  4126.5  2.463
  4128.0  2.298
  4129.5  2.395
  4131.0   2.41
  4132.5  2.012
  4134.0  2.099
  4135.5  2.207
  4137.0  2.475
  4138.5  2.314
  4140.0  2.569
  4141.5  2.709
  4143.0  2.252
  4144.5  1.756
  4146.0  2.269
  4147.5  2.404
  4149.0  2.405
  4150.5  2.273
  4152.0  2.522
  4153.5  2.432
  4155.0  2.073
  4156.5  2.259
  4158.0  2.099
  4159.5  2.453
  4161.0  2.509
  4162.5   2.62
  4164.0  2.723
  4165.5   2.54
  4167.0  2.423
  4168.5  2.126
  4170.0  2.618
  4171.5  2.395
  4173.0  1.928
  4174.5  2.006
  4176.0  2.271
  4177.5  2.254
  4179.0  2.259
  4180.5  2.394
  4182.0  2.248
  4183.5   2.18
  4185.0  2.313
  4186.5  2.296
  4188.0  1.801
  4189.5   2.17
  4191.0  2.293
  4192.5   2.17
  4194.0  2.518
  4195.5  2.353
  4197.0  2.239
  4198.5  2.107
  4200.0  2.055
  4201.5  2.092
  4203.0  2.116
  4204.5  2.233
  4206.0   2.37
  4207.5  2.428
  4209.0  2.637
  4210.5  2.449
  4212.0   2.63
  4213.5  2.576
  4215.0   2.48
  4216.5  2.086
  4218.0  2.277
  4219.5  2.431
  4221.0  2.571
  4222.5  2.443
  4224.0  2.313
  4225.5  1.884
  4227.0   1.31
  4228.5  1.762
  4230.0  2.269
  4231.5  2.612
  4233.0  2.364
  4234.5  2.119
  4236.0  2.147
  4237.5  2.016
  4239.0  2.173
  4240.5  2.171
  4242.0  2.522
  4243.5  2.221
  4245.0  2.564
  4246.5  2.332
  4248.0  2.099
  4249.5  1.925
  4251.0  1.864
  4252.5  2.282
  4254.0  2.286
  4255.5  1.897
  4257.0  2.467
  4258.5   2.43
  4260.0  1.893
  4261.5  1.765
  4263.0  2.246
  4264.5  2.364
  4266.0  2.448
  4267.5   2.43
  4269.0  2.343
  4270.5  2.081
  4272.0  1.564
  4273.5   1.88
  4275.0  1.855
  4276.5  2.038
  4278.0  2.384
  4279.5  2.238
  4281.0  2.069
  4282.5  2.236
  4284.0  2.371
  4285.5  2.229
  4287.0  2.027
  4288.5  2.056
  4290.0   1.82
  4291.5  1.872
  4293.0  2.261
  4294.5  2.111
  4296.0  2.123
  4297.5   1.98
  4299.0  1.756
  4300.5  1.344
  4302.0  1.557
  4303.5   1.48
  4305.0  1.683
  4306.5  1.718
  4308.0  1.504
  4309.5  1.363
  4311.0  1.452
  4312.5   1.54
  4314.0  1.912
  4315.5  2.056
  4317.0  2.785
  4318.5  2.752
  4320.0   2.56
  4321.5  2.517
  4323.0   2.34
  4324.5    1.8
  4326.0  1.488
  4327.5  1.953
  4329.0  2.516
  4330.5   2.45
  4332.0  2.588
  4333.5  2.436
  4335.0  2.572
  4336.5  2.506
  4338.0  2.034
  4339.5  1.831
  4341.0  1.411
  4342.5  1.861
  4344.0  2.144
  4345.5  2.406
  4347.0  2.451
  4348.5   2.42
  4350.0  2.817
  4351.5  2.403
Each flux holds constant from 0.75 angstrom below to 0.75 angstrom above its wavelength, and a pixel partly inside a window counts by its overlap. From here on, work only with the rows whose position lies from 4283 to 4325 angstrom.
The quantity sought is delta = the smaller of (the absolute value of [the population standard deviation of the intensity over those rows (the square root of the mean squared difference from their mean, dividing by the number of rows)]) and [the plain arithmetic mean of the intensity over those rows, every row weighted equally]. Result 0.402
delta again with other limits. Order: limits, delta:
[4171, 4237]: 0.252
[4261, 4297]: 0.229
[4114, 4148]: 0.194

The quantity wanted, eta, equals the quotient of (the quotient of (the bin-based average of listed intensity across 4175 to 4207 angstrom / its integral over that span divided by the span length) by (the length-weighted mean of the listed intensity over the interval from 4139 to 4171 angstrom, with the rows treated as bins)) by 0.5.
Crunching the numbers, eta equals 1.87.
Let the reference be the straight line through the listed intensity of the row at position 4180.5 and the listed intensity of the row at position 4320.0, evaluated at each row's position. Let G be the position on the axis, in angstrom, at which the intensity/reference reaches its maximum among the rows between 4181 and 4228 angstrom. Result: 4209.0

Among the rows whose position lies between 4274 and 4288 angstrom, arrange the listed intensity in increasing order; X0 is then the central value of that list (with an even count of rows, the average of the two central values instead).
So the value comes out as 2.23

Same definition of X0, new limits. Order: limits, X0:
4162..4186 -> 2.29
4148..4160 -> 2.34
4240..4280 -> 2.24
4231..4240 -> 2.16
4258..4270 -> 2.35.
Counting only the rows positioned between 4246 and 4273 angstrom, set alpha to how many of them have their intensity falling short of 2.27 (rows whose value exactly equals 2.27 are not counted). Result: 9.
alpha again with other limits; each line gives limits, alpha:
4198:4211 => 5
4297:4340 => 18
